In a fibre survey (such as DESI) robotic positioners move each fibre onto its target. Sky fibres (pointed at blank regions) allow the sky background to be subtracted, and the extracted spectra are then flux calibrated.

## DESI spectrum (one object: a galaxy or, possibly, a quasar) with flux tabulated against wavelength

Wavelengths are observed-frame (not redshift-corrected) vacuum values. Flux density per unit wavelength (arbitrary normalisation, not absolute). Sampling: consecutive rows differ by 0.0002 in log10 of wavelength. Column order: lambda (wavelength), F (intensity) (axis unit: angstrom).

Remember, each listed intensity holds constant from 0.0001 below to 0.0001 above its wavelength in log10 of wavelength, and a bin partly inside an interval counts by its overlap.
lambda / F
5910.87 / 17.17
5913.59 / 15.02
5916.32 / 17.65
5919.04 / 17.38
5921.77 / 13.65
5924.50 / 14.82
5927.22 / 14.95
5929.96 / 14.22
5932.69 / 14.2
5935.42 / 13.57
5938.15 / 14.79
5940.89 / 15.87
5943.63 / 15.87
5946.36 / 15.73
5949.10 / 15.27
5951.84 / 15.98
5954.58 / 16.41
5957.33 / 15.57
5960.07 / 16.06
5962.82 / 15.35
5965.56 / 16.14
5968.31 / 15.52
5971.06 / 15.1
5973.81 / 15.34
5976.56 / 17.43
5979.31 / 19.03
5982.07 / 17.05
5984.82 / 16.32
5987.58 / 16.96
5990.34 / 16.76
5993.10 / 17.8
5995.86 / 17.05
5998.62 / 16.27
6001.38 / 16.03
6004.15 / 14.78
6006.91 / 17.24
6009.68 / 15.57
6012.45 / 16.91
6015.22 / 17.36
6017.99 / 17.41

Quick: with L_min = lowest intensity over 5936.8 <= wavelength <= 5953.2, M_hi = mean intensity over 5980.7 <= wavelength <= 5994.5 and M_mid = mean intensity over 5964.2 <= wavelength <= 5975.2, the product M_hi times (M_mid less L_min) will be 12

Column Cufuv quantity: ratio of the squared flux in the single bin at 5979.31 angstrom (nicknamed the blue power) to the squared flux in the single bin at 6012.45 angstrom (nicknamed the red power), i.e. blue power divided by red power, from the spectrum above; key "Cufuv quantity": 1.3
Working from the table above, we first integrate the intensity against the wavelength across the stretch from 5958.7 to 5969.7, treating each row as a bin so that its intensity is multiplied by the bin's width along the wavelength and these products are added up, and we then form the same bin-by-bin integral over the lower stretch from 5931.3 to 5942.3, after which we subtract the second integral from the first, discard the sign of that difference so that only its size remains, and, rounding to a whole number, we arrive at 13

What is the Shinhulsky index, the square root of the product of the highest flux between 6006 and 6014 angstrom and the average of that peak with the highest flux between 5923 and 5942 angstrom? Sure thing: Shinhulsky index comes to 16.9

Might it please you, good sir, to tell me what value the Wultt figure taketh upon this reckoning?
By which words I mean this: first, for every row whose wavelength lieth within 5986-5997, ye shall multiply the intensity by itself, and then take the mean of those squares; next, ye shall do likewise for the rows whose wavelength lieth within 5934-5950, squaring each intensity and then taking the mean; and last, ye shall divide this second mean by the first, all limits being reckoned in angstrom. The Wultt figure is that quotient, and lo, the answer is 0.79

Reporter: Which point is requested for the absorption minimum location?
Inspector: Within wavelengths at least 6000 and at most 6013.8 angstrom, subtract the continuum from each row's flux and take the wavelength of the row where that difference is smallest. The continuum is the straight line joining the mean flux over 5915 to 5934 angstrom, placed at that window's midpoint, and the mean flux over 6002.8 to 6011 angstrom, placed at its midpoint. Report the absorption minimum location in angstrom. 6004.15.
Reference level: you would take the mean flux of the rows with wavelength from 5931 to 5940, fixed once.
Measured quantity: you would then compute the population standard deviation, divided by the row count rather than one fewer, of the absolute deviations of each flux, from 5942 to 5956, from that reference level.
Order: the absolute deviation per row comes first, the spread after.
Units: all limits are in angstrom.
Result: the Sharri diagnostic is 0.4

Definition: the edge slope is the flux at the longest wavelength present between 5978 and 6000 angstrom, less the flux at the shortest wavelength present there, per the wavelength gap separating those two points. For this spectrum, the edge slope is -0.14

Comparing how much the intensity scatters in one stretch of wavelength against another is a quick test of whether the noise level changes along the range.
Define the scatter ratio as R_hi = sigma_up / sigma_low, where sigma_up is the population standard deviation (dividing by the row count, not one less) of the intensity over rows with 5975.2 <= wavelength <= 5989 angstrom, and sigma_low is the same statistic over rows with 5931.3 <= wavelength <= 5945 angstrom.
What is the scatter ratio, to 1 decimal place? 1.0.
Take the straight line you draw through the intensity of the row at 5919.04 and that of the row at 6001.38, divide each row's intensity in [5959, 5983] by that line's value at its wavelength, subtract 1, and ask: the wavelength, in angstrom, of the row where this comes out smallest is 5971.06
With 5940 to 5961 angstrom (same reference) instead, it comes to 5949.10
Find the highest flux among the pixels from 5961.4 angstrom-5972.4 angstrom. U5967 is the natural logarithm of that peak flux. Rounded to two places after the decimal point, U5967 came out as 2.78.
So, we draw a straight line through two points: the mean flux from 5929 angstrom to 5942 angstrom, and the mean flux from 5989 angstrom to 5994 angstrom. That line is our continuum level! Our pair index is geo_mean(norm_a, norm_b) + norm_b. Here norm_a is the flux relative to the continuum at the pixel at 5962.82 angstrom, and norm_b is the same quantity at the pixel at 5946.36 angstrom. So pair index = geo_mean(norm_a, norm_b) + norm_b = 2.05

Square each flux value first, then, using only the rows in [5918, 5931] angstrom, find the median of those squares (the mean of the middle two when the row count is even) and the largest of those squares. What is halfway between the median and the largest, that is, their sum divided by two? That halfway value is 261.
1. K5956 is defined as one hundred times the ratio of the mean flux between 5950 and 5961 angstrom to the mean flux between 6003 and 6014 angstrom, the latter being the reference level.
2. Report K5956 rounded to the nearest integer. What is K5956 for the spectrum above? 99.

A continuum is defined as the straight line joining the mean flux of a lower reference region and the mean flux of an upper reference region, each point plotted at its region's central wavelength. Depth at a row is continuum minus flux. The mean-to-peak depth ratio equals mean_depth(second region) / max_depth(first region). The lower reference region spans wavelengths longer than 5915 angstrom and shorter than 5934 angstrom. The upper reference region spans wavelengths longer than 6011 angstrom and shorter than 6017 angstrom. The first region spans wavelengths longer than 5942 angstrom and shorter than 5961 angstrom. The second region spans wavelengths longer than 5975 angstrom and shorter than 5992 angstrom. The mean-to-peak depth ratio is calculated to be -1.5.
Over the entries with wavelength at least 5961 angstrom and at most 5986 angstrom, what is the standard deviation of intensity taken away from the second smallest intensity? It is 14.1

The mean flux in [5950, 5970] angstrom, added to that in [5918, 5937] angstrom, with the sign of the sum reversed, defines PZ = -30.5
